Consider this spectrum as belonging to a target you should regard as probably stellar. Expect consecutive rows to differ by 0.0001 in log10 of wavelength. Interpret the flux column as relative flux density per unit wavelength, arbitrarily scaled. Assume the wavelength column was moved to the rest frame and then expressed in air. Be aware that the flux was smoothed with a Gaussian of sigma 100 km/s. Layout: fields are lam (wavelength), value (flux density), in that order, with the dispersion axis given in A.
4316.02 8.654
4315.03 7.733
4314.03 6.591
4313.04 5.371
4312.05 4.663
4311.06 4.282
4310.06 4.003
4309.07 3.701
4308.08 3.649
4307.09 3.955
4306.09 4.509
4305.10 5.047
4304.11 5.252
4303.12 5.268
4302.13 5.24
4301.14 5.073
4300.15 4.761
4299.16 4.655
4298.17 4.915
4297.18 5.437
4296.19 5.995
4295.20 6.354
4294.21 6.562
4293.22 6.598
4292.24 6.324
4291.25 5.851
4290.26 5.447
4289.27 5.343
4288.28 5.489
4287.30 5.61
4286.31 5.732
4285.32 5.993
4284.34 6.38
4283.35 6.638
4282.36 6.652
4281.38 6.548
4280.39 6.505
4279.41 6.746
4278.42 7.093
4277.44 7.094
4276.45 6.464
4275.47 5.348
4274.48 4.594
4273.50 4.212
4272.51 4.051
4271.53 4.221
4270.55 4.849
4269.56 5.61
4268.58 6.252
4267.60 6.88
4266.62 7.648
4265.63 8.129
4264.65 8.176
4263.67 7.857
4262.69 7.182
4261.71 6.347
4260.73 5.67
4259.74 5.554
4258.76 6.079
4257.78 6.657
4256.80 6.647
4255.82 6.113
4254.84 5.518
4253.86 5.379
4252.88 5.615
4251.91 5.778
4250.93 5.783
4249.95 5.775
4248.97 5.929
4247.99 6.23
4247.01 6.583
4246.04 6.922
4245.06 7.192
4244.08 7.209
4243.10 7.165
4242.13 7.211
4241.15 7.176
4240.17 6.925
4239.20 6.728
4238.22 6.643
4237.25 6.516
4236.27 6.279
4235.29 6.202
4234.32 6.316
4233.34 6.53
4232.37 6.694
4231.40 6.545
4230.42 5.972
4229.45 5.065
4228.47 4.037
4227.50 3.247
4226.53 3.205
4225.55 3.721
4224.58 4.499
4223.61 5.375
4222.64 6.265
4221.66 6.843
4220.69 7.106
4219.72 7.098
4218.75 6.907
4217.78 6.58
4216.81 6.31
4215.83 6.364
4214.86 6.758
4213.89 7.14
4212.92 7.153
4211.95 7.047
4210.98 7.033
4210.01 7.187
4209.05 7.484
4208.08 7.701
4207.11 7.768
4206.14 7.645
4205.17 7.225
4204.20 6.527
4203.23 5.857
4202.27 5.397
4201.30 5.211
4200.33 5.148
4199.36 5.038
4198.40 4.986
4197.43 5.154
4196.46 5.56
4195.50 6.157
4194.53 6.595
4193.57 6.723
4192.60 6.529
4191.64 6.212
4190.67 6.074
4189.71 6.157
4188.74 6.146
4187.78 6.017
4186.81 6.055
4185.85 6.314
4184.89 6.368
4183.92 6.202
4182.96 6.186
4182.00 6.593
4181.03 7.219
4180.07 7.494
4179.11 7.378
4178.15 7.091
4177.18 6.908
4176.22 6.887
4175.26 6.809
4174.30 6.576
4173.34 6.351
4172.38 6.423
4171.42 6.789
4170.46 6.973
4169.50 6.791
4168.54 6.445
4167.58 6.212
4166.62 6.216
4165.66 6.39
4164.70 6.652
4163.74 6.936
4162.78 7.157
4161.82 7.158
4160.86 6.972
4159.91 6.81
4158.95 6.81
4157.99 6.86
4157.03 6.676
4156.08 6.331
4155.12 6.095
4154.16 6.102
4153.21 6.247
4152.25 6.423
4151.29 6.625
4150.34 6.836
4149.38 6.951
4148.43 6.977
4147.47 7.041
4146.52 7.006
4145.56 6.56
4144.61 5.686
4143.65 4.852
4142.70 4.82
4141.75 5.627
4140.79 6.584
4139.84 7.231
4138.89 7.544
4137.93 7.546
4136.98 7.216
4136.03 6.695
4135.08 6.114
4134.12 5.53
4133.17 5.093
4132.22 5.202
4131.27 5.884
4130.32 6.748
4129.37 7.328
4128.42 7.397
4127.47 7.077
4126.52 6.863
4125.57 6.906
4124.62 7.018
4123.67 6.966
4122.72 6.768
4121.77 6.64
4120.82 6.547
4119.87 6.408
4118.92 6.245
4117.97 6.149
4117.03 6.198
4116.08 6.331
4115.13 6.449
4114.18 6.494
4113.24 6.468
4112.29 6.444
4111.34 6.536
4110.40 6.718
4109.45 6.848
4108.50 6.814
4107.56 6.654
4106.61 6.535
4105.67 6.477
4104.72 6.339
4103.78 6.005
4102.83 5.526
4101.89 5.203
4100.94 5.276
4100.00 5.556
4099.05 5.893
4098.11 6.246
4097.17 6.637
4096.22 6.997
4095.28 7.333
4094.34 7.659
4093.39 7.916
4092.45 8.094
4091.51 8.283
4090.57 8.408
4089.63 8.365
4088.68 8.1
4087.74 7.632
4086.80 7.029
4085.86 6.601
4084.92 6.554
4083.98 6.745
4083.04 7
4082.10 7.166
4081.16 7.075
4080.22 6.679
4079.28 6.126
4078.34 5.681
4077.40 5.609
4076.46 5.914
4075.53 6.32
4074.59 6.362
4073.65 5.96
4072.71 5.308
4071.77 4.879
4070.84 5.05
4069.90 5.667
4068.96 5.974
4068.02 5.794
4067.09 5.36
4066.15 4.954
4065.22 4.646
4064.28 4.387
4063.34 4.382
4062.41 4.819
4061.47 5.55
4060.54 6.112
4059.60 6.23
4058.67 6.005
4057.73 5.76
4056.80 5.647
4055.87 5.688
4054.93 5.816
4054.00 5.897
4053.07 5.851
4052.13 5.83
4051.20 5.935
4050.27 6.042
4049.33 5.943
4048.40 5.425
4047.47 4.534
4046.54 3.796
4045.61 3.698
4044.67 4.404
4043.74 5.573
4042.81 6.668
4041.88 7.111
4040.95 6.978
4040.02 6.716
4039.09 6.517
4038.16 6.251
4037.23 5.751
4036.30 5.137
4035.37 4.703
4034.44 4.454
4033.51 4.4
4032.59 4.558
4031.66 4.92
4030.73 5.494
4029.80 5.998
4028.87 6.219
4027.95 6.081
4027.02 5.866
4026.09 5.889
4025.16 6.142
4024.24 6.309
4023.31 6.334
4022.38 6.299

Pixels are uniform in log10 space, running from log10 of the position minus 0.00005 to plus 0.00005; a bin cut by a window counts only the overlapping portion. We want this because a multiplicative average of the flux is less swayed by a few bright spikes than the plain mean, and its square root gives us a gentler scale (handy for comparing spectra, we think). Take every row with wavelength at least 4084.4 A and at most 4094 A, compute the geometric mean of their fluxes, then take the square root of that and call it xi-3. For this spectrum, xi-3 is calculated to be 2.77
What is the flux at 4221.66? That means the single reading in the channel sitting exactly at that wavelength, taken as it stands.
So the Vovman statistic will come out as 6.843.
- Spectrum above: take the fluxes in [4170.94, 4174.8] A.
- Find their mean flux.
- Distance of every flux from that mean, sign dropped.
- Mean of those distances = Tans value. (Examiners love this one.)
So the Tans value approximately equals 0.15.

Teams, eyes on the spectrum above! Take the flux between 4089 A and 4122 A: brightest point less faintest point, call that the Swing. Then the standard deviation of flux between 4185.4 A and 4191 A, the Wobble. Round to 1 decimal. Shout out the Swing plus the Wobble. 3.3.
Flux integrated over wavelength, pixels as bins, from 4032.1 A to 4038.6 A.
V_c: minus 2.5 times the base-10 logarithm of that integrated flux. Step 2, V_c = -3.79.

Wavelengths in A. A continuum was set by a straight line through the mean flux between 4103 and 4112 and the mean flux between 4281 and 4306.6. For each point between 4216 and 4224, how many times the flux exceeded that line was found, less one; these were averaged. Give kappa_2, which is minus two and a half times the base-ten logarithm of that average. 2.6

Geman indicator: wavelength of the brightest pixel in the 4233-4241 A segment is 4240.17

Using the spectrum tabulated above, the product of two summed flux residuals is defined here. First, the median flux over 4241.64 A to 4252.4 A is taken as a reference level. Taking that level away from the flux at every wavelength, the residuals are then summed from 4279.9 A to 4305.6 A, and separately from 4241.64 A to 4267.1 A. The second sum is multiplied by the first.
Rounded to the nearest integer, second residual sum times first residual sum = 17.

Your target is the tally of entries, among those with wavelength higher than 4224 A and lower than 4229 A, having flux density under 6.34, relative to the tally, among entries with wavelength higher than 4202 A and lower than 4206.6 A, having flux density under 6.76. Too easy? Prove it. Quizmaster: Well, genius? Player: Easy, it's 1.7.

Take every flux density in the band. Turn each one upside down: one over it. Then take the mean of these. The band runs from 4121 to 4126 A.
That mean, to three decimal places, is 0.146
